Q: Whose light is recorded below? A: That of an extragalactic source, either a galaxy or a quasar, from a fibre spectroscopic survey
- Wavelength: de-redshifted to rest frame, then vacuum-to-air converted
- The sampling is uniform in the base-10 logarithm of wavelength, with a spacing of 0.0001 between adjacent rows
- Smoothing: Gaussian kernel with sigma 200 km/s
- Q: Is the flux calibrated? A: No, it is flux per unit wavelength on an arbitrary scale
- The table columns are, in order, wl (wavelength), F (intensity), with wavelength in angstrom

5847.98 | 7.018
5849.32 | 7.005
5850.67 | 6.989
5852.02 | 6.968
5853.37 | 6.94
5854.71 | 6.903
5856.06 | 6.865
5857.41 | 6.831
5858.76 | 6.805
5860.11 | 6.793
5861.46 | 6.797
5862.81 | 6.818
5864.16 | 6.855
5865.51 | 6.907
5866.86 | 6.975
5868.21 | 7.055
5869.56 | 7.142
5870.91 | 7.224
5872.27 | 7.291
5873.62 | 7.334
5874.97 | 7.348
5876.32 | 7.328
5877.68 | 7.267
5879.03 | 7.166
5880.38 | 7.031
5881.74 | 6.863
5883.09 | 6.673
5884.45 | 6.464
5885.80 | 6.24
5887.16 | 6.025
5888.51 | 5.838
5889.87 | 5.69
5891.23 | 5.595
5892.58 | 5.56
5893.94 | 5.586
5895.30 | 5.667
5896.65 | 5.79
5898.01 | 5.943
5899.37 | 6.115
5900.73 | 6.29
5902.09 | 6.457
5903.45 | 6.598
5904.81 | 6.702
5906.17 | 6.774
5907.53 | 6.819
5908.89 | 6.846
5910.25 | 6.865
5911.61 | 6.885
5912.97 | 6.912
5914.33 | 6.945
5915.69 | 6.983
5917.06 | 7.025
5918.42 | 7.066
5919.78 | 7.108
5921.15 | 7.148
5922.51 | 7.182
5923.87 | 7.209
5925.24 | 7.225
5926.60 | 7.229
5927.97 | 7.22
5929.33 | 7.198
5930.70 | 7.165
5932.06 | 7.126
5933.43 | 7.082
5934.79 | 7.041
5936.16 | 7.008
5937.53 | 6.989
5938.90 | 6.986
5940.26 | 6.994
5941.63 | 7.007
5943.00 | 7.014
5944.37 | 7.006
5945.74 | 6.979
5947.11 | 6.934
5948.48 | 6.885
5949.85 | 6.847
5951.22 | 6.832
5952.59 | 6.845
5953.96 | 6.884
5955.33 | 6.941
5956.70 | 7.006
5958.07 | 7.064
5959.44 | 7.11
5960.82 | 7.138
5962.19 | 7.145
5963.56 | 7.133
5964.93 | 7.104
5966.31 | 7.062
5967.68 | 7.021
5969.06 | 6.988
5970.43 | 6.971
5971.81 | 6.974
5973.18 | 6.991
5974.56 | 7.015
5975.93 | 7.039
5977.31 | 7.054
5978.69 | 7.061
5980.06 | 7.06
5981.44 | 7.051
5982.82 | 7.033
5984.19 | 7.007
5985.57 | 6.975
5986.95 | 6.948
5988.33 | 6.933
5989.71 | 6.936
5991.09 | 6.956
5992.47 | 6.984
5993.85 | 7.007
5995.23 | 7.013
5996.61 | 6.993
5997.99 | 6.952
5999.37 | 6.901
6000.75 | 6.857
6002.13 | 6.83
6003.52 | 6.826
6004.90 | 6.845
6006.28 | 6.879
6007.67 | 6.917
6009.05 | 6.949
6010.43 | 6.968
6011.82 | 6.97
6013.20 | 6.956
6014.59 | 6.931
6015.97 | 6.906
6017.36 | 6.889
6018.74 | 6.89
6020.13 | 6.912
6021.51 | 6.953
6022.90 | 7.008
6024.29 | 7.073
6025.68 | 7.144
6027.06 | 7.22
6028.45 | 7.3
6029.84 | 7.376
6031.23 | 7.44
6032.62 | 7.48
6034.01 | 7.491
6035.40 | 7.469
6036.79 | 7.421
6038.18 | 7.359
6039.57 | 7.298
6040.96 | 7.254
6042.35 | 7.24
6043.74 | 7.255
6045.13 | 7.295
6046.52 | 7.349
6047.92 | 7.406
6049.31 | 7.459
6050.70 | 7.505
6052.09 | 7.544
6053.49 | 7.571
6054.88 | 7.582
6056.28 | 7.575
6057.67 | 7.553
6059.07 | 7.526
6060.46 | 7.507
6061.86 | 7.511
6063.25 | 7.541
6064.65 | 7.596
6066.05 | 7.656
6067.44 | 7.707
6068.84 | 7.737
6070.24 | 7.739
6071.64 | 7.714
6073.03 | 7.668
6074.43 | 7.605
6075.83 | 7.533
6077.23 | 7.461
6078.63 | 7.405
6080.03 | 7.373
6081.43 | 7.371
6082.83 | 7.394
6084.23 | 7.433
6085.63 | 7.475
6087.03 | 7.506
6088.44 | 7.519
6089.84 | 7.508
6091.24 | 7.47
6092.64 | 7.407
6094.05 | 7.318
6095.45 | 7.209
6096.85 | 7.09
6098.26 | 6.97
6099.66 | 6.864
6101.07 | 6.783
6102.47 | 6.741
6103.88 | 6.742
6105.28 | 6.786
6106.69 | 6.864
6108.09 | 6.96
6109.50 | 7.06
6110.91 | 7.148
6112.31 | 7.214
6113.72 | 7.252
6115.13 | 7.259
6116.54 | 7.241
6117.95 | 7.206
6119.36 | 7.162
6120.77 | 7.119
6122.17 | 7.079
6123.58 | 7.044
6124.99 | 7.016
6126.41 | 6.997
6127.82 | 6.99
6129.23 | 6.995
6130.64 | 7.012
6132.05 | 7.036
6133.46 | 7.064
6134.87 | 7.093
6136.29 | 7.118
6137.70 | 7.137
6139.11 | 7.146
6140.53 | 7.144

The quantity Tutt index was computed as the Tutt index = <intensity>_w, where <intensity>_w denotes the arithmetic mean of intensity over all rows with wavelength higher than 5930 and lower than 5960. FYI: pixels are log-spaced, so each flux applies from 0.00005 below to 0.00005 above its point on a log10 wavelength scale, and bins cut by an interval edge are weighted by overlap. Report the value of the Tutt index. 6.99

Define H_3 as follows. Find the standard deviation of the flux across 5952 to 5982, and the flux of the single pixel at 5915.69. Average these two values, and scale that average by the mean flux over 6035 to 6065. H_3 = 26.3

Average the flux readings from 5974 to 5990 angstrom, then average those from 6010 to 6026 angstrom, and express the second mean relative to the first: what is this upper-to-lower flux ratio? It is 0.99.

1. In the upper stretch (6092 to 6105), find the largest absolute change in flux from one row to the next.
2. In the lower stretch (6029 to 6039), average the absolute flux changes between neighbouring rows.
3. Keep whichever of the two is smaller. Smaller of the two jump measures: 0.041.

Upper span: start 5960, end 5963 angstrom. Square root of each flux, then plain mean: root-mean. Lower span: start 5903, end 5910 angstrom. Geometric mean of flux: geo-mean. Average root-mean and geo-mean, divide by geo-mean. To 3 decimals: 0.698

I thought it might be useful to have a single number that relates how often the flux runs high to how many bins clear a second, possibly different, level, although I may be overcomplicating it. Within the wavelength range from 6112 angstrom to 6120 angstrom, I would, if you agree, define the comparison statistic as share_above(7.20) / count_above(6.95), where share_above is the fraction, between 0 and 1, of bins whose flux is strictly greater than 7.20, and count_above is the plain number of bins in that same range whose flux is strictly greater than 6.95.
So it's 0.14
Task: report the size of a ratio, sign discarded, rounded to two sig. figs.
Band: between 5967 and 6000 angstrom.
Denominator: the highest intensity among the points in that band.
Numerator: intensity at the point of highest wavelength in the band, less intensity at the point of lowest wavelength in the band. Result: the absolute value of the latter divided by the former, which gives 0.017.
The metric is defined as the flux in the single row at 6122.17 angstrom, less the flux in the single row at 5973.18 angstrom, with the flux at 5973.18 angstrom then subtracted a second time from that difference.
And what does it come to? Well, -6.9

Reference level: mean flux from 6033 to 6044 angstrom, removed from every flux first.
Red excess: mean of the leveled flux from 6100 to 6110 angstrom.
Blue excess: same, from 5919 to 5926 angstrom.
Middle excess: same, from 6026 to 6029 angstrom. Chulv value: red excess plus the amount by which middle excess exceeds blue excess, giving -0.4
